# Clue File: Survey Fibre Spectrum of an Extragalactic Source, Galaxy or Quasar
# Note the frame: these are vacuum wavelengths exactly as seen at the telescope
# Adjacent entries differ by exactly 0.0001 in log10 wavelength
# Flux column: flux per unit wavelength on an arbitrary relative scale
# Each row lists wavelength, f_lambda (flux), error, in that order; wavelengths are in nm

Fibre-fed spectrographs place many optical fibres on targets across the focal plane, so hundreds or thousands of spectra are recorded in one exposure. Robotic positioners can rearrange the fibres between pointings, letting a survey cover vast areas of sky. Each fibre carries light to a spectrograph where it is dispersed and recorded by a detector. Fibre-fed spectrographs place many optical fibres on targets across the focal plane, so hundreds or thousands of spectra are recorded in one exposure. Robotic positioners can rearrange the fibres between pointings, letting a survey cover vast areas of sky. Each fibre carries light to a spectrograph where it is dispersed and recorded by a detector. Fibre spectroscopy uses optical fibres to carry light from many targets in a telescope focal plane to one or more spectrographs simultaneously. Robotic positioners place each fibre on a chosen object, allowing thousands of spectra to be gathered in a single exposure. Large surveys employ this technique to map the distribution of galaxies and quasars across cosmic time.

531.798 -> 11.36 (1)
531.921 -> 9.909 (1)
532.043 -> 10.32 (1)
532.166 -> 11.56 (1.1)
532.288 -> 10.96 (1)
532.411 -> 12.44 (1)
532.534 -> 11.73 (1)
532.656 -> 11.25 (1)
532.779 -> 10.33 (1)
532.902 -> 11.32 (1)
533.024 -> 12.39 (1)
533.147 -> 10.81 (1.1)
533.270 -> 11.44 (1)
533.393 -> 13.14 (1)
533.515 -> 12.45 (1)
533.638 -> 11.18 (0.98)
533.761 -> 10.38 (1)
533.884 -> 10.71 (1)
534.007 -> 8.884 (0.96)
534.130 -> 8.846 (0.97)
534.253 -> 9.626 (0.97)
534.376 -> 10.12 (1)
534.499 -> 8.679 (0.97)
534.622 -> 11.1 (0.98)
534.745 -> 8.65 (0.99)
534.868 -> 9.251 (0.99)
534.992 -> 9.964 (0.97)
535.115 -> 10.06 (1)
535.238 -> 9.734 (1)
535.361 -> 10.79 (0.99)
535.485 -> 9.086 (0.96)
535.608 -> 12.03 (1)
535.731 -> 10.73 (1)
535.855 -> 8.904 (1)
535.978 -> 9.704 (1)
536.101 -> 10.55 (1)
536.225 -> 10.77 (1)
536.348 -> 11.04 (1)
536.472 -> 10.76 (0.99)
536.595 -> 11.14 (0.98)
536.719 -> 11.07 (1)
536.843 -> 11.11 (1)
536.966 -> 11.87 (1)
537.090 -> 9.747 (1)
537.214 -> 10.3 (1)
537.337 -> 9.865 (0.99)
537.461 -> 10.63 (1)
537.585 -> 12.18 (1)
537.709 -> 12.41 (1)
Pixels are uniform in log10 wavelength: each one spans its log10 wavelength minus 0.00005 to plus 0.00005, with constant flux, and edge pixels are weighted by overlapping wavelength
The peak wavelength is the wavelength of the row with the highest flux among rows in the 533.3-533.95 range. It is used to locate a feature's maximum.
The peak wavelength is 533.393 nm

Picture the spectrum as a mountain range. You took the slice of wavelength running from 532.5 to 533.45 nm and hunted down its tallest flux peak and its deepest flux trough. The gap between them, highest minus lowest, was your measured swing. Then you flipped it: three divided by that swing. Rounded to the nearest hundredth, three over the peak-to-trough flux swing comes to 1.07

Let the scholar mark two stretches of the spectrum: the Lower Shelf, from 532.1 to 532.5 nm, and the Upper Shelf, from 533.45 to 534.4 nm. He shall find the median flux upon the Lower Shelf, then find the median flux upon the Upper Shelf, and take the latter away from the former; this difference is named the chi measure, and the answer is 1.3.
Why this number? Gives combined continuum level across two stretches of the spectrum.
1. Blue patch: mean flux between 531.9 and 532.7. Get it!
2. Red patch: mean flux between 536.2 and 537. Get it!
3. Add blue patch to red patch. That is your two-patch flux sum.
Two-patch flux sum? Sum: 22.3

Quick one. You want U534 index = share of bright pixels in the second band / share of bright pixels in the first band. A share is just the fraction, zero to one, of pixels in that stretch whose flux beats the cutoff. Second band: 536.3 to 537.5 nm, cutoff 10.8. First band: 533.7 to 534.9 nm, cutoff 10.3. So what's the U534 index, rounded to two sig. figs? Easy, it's 1.7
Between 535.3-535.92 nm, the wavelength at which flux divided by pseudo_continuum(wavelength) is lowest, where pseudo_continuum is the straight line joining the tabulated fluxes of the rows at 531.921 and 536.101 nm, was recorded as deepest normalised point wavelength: 535.855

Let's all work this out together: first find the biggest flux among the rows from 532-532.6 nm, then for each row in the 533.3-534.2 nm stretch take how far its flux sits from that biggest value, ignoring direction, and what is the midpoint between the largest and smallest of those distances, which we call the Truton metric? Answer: 1.8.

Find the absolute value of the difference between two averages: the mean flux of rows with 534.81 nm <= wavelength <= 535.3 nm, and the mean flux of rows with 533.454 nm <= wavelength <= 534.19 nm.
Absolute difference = 0.7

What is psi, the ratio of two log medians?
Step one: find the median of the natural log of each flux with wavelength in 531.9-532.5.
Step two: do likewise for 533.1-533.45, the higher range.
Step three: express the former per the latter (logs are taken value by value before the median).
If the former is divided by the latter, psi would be 0.98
